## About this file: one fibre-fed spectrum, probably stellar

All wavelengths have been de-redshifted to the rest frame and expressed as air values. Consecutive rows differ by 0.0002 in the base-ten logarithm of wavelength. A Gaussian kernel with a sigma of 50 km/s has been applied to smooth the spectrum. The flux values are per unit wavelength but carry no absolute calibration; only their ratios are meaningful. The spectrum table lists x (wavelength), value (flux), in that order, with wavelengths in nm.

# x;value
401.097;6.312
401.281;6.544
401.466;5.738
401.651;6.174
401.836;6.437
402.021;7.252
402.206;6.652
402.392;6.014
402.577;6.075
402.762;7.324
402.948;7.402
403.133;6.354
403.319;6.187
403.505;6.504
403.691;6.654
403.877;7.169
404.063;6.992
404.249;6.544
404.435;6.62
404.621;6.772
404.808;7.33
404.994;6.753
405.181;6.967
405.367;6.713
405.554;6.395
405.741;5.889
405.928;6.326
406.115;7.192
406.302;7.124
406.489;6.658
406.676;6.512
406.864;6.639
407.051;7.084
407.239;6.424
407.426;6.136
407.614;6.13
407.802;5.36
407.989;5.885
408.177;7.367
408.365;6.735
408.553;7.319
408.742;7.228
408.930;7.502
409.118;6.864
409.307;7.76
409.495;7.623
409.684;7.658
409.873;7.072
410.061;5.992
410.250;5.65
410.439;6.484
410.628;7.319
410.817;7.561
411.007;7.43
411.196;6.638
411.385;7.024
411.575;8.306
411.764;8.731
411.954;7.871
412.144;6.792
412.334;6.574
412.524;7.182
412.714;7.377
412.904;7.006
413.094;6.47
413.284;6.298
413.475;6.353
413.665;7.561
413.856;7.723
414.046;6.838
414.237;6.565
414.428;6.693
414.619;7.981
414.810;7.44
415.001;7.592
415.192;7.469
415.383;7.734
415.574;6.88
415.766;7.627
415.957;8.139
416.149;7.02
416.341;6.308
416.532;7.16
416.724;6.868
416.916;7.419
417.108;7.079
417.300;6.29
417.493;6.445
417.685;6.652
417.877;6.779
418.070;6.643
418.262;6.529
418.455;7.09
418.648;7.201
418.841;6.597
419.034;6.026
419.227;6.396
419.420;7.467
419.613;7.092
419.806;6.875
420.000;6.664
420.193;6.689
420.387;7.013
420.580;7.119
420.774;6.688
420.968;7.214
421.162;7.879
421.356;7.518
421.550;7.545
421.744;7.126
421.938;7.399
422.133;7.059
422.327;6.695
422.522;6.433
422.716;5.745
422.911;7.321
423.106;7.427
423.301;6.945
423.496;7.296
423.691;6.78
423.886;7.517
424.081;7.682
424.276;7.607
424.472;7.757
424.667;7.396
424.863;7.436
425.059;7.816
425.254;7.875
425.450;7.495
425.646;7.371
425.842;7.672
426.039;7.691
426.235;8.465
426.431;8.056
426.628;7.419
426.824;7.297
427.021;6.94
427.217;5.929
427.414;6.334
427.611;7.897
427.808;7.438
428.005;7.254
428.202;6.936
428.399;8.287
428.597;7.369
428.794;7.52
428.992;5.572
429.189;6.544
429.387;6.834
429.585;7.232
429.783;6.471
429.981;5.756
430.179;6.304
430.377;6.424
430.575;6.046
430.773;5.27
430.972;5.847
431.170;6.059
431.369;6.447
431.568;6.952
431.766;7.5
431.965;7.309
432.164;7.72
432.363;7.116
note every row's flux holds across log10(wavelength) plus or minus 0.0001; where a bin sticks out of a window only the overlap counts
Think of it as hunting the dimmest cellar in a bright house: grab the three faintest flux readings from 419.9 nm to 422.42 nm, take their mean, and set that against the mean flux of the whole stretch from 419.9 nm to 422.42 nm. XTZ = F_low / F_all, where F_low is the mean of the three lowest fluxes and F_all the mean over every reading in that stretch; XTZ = 0.94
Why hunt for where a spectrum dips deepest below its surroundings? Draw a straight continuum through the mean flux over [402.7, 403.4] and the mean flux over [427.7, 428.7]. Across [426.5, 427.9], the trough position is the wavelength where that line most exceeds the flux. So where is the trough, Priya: 427.217 nm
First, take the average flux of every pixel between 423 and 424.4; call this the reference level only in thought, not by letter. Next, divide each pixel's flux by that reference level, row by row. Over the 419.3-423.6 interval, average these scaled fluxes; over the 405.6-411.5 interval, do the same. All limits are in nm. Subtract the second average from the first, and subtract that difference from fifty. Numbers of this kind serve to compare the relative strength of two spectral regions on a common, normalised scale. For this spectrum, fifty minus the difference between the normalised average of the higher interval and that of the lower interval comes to 50.0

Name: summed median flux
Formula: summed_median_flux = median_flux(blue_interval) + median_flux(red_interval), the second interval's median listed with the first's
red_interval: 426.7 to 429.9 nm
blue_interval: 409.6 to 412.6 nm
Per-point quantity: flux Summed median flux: 14.21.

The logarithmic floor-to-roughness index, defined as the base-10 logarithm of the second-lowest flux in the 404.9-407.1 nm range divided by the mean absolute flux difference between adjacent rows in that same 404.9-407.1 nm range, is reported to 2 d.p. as 1.26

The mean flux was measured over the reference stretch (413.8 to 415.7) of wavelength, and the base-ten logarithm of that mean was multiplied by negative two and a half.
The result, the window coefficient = -2.16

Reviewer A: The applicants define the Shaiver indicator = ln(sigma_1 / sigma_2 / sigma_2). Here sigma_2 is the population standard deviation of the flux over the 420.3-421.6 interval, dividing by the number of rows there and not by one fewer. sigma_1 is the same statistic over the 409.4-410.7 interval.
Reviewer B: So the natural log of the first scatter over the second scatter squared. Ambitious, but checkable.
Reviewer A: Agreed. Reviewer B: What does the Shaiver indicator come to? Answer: 1.7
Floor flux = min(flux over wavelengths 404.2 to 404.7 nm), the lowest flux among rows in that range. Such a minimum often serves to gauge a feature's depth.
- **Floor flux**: 6.544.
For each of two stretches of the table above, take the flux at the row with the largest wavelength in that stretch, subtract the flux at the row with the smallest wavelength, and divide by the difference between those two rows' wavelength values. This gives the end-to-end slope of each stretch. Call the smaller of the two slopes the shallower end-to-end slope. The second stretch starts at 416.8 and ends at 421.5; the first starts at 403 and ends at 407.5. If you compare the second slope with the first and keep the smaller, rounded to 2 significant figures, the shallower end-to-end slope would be -0.051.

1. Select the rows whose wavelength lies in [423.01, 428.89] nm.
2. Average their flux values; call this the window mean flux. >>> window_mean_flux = 7.4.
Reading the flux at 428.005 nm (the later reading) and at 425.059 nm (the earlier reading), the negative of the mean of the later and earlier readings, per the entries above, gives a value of -7.5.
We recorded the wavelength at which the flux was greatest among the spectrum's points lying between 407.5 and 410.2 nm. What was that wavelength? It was 409.307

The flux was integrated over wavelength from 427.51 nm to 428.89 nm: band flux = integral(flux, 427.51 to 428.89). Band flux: 10.4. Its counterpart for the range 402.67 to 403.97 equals 8.8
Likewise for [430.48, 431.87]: 8.8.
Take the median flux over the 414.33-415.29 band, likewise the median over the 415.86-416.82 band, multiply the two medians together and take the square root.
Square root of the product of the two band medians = 7.2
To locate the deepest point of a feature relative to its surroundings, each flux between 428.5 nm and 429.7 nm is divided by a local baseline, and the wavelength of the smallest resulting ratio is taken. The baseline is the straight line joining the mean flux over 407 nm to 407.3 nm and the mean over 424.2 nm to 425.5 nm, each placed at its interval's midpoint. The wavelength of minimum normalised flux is 428.992 nm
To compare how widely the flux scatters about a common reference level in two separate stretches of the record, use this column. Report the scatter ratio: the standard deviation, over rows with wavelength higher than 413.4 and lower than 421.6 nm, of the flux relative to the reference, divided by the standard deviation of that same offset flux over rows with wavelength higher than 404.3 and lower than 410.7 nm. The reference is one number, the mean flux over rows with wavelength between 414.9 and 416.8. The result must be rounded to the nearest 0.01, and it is 0.85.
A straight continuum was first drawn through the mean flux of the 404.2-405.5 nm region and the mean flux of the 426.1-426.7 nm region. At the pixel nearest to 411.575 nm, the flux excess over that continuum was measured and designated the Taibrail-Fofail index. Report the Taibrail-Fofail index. 1.1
